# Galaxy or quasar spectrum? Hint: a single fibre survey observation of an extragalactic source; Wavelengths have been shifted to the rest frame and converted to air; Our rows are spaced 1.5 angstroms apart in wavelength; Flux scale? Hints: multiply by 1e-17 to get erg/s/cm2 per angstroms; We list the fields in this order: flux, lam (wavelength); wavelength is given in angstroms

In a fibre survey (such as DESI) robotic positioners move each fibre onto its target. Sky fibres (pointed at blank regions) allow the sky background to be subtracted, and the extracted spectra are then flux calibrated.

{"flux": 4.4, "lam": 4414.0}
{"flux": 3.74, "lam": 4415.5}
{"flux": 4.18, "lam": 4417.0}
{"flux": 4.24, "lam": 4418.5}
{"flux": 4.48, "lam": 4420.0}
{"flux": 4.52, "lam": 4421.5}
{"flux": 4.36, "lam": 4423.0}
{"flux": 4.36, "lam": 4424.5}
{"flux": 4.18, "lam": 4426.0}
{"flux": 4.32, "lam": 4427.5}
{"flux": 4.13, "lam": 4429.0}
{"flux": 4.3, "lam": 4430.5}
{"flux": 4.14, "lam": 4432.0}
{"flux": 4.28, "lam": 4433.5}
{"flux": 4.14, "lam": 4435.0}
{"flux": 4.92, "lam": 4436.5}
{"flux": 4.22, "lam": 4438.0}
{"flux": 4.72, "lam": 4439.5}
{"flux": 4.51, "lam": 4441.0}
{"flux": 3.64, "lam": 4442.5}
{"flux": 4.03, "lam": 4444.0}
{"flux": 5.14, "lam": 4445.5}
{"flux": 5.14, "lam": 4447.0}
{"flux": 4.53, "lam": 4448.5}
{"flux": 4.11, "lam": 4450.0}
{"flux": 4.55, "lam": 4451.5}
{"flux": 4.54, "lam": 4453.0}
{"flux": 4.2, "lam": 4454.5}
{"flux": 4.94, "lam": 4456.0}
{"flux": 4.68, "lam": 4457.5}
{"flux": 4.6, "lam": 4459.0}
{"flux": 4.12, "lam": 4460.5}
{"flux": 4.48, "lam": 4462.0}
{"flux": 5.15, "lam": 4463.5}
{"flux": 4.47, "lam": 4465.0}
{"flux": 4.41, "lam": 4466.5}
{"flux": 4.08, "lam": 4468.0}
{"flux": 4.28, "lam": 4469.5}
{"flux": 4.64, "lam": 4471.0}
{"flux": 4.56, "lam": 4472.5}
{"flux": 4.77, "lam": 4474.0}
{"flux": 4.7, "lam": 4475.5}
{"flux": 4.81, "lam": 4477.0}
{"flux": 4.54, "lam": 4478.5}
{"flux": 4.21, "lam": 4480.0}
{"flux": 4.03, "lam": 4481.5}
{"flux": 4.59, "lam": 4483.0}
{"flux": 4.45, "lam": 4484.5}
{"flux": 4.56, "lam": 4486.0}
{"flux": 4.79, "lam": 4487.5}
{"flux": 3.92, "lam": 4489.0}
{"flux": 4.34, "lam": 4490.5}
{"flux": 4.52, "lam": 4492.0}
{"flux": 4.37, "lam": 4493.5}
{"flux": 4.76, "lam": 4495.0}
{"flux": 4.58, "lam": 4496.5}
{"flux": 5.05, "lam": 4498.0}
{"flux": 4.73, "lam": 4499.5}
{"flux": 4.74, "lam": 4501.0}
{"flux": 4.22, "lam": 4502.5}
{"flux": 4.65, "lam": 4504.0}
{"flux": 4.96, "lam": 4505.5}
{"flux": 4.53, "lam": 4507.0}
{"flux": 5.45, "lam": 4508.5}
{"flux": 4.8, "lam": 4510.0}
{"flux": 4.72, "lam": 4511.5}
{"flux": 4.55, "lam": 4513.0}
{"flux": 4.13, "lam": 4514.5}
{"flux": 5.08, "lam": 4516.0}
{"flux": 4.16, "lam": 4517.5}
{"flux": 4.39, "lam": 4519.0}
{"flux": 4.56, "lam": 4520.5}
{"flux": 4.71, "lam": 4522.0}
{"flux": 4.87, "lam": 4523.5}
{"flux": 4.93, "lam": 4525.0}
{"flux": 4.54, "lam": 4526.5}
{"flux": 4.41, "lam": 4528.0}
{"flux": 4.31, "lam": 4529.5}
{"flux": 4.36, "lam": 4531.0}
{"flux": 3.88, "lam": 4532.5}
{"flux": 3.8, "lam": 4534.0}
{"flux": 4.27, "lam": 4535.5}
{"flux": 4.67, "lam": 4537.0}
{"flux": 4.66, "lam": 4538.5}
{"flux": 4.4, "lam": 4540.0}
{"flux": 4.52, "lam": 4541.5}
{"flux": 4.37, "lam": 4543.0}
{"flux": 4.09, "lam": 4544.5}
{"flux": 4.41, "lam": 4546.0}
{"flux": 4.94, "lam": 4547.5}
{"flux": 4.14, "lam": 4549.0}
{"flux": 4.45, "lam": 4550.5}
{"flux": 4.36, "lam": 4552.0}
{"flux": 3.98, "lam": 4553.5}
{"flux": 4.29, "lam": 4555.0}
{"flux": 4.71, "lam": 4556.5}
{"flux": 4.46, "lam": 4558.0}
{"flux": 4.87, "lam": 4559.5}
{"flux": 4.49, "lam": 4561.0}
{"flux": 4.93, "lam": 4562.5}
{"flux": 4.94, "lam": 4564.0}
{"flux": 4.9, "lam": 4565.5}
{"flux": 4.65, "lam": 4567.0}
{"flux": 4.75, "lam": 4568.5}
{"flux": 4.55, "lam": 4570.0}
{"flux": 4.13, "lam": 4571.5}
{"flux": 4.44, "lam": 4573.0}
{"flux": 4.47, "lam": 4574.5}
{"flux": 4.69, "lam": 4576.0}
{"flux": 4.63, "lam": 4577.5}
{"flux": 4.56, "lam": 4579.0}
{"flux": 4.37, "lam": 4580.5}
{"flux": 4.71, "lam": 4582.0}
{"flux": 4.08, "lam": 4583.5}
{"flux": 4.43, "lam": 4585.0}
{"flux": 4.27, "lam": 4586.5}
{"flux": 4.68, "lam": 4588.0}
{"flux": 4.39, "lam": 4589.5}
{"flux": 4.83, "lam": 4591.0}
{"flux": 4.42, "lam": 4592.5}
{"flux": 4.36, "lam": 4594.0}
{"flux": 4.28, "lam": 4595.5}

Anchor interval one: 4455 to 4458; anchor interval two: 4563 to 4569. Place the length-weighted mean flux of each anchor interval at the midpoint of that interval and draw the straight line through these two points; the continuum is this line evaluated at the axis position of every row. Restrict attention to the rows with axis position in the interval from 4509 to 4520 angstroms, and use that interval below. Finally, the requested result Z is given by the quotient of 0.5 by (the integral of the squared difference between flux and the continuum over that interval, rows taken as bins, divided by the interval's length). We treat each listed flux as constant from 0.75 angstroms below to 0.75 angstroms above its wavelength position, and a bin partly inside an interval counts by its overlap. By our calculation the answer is 3.0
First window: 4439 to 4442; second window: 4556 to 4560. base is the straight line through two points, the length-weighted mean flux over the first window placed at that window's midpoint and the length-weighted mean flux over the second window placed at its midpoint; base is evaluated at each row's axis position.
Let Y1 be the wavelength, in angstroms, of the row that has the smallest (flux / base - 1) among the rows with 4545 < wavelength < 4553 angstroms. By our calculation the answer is 4549.0 angstroms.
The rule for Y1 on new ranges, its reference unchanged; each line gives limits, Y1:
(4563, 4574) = 4571.5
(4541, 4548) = 4544.5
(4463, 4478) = 4468.0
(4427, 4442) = 4429.0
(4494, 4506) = 4502.5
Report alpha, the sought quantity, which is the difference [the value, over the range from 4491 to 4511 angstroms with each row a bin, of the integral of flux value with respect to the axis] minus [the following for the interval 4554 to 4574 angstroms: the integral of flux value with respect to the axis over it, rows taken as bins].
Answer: 2.0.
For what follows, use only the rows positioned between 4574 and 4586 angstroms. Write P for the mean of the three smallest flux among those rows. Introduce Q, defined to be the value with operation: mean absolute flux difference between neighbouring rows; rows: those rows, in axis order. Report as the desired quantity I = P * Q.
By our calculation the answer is 1.14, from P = 4.29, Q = 0.27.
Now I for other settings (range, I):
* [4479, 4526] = 1.45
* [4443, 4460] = 1.65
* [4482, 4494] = 1.26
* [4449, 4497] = 1.23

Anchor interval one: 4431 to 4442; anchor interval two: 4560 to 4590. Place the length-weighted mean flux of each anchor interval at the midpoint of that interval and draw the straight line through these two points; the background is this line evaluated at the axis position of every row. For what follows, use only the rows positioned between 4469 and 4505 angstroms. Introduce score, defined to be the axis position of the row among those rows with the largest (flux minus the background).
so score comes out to 4498.0 angstroms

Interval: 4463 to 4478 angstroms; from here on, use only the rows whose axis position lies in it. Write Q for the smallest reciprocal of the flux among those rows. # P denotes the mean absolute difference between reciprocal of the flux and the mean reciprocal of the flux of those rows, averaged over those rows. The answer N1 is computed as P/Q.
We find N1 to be 0.0559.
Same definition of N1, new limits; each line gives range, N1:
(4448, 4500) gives 0.0557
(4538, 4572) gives 0.0566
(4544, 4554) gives 0.0604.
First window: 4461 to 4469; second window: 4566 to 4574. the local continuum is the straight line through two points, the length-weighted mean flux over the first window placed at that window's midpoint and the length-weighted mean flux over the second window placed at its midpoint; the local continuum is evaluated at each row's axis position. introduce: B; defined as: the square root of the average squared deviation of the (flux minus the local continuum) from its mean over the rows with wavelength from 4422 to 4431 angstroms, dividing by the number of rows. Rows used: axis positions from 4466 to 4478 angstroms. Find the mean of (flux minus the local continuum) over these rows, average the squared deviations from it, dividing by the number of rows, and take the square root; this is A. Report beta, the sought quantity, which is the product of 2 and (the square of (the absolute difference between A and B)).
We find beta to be 0.045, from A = 0.24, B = 0.09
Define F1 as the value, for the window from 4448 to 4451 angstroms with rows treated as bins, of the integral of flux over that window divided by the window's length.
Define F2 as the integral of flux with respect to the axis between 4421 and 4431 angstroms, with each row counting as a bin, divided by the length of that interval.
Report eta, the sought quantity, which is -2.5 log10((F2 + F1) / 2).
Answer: -1.59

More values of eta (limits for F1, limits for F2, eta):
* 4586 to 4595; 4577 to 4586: -1.63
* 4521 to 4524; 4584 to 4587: -1.64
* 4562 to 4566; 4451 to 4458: -1.69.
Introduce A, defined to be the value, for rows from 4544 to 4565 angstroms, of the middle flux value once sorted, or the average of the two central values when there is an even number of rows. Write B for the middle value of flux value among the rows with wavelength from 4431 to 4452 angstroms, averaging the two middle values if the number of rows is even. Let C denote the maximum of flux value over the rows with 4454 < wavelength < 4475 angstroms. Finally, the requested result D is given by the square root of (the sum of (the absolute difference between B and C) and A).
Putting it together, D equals 2.28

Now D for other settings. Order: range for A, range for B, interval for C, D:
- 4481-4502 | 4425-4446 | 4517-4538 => 2.29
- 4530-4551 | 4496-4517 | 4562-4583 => 2.14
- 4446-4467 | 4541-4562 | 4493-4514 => 2.36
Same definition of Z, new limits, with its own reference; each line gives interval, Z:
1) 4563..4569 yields 35.5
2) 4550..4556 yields 1.6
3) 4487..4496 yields 2.5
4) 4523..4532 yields 3.7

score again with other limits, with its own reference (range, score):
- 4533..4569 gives 4547.5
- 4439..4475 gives 4445.5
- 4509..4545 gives 4516.0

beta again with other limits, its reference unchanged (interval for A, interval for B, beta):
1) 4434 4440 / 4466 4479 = 0.022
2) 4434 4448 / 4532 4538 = 0.045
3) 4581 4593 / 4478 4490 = 0.005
